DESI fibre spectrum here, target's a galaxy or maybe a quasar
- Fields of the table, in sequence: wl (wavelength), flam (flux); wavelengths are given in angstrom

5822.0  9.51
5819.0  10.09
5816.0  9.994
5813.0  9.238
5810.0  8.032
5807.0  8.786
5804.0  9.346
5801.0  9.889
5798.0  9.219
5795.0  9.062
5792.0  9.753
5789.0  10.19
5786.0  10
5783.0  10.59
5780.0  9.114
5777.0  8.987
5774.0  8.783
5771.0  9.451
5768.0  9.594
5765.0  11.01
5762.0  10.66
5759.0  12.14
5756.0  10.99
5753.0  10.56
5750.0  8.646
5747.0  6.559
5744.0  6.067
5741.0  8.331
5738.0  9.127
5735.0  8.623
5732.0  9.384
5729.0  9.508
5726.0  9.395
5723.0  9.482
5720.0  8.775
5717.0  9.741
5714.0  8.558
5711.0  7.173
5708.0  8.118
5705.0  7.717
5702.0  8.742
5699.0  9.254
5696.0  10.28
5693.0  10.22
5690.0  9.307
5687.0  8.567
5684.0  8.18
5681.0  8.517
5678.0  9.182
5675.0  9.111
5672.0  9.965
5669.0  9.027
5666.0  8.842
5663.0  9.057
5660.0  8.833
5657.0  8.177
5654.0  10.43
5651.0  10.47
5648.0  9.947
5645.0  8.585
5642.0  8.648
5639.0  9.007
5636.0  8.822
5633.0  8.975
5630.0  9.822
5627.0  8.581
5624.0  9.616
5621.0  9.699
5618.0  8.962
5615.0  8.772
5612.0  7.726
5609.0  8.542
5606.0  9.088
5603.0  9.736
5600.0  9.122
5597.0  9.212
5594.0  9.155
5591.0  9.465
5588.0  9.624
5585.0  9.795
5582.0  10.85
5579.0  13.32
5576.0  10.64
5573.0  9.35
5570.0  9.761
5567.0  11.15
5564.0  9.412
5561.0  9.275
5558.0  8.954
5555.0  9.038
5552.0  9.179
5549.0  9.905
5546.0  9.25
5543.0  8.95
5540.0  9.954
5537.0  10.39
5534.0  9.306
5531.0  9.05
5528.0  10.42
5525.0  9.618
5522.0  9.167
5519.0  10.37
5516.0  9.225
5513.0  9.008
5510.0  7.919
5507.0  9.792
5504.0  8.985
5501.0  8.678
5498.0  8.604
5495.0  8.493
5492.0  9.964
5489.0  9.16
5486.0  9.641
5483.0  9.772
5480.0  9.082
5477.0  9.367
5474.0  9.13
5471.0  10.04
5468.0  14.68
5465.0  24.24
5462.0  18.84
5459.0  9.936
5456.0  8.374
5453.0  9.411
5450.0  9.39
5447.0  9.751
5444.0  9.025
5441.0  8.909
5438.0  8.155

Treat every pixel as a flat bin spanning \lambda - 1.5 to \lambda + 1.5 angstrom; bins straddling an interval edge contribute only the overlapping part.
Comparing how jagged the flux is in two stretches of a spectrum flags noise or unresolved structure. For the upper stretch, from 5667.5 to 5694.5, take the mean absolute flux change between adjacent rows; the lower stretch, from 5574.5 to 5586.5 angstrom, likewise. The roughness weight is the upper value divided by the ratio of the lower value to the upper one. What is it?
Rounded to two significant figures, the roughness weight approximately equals 0.18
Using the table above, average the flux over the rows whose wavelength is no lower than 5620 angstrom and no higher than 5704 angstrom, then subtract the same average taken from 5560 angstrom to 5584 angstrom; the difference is -1.3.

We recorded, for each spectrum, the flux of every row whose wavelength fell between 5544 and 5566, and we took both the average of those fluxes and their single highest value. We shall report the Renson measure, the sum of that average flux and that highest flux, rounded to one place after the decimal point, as 19.2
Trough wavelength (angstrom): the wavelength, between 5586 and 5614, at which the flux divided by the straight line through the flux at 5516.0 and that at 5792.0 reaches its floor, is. 5612.0 angstrom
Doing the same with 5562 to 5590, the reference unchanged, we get 5573.0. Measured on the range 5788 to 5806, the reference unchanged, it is 5795.0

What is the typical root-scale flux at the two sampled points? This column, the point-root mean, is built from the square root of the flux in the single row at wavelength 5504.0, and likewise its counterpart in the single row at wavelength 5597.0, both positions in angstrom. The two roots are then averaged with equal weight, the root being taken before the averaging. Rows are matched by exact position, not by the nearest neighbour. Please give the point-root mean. 3.02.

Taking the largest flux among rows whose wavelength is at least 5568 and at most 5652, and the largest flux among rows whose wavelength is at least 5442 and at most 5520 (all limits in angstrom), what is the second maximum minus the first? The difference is 10.9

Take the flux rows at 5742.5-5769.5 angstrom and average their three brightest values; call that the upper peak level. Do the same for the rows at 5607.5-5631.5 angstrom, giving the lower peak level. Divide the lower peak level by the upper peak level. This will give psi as 0.85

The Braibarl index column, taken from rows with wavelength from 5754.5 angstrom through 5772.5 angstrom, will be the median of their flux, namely 10.8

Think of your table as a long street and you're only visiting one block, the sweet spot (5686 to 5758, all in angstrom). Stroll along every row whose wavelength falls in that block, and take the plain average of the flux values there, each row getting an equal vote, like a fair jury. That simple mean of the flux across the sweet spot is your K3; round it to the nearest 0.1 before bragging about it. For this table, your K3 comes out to 8.9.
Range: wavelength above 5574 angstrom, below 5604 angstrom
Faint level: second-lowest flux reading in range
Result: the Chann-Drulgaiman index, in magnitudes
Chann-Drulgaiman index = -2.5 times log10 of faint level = -2.40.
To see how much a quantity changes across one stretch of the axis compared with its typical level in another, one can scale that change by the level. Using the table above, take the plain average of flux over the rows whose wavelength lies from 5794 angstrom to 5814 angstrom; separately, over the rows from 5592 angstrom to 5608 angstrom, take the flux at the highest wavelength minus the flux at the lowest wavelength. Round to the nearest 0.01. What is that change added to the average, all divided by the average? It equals 0.99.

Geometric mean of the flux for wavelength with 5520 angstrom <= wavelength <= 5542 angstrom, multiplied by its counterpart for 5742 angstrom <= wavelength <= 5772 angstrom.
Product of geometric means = 90.7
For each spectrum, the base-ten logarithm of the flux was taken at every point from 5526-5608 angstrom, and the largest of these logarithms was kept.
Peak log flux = 1.12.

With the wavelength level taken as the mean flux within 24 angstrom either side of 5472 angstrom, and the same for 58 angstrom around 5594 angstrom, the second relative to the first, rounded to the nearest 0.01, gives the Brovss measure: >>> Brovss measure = 0.85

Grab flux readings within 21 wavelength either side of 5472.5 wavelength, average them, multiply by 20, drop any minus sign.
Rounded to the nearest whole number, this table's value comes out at 231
